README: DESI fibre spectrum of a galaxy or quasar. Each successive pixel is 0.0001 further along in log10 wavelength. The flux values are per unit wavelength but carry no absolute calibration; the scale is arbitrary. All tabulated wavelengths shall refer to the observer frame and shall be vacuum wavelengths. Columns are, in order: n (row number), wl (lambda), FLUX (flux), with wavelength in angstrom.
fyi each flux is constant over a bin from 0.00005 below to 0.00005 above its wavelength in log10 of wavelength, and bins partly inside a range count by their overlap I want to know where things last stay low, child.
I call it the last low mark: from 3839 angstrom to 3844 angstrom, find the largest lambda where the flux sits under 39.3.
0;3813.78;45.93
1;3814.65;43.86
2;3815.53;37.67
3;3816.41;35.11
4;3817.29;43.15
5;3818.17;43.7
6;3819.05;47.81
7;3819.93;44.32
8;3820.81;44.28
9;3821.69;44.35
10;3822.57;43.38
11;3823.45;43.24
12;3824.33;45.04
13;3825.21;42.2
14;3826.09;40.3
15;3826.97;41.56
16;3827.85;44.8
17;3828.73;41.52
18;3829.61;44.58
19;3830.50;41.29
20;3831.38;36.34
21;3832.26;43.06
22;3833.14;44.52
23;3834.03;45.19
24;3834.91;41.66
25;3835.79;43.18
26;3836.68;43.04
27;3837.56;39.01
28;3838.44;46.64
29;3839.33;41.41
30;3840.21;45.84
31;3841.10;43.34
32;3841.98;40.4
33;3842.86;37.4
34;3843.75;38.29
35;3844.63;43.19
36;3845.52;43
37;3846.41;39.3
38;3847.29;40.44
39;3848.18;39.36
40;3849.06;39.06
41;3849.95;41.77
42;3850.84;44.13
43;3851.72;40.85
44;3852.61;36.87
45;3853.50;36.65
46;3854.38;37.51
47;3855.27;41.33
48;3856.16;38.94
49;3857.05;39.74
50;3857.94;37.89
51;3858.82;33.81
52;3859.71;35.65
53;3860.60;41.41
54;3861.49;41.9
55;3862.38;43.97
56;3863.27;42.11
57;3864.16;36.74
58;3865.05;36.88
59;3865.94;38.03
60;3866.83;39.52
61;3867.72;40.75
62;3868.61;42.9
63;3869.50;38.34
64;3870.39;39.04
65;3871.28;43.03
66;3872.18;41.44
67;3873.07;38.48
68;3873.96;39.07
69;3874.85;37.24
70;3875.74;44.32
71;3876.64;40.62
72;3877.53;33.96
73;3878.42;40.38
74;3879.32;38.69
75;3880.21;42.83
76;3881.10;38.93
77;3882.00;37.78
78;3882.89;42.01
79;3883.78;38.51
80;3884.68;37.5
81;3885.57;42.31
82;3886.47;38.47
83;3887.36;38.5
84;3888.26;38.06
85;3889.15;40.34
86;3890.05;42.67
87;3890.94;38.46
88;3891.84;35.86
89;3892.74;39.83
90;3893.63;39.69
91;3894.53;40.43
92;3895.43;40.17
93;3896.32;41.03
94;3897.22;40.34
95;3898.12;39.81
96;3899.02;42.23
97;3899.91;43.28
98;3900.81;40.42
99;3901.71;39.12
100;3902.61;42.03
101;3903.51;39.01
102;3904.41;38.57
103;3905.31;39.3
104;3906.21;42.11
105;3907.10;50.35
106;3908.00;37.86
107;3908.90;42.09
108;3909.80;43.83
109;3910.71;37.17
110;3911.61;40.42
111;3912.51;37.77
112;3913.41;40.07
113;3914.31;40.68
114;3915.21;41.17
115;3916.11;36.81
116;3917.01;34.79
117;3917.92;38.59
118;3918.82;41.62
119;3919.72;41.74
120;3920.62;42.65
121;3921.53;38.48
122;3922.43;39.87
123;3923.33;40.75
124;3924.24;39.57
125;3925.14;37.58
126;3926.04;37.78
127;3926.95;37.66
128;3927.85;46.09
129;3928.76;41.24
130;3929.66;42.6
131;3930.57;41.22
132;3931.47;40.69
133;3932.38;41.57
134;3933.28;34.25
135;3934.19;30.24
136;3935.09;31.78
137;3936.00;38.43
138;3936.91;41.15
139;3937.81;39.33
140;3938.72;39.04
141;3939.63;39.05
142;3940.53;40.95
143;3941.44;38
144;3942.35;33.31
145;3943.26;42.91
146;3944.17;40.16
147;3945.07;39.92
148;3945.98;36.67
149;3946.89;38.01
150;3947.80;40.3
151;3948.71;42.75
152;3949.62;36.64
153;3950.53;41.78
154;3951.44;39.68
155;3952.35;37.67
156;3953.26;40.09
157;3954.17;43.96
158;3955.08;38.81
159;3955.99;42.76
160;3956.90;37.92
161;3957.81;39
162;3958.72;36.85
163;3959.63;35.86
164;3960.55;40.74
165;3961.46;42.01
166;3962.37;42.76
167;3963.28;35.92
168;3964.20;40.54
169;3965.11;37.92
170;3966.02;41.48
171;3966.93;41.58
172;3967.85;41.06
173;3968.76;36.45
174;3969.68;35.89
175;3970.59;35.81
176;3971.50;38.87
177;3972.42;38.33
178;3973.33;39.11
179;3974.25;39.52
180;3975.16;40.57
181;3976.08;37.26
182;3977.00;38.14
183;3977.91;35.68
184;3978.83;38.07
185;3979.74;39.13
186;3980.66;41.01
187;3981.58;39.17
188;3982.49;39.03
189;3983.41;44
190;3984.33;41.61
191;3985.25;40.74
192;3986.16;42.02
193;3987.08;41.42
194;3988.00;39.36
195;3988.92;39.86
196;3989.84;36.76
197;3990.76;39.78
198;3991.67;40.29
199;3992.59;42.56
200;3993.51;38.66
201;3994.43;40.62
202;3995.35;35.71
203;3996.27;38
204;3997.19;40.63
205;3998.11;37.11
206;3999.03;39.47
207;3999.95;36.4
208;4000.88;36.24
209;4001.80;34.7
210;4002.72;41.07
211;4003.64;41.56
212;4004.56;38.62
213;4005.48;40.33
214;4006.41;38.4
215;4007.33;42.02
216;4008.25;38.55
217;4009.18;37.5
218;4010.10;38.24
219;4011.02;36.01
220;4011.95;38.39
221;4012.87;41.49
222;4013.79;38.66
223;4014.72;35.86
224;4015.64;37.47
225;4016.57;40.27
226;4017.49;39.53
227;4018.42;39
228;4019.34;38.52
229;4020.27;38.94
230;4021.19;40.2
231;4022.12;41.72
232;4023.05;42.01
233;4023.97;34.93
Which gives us 3843.75 angstrom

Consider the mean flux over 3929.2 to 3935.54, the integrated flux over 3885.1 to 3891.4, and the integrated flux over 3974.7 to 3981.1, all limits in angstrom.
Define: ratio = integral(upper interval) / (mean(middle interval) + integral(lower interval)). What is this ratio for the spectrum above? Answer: 0.86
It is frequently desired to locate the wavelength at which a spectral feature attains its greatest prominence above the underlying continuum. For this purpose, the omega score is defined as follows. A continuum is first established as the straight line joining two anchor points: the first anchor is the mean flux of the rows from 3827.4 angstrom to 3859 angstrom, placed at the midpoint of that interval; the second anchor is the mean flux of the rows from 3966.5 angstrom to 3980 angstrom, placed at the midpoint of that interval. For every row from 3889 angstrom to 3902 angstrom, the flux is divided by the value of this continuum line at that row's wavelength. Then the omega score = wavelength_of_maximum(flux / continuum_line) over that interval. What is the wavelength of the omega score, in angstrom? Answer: 3899.91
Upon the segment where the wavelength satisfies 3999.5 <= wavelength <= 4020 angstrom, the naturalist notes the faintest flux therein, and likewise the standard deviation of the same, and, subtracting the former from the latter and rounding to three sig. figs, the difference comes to -32.7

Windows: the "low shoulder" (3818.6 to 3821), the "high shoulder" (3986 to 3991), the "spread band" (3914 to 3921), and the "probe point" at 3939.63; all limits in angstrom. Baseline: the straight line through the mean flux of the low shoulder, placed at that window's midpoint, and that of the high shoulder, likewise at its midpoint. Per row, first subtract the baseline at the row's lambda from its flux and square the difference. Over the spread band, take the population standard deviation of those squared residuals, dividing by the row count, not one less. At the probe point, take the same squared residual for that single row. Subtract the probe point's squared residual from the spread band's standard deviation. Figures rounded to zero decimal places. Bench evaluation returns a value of 13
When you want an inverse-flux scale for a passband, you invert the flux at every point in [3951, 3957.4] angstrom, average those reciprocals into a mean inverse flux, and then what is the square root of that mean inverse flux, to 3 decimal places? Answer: 0.158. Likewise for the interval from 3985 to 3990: 0.158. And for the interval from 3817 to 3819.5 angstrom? 0.149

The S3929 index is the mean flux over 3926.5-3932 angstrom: 41.6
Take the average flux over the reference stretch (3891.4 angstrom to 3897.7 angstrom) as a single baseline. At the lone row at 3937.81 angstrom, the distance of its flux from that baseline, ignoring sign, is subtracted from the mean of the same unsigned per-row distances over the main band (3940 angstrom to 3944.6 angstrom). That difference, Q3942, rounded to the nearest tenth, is 2.3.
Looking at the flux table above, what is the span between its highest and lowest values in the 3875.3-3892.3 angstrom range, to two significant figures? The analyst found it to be 10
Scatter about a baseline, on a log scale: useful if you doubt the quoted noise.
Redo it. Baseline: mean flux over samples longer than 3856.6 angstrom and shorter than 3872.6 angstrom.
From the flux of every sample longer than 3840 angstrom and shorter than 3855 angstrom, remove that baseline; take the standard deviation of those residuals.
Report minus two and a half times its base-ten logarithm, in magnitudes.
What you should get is -1.1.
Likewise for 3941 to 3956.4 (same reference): -1.1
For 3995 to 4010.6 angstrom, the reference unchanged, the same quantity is -0.8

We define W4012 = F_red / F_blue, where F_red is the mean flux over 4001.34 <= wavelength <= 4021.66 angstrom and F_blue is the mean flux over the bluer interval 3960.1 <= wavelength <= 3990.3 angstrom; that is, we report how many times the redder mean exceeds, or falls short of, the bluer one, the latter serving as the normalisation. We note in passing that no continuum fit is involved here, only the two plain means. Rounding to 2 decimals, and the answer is 0.99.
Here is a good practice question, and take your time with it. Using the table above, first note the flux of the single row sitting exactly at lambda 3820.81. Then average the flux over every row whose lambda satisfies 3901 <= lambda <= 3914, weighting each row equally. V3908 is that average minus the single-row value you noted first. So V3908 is -3.6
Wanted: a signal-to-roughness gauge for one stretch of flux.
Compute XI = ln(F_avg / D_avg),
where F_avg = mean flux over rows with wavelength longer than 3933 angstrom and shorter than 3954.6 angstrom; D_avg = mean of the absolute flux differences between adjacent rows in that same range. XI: 2.54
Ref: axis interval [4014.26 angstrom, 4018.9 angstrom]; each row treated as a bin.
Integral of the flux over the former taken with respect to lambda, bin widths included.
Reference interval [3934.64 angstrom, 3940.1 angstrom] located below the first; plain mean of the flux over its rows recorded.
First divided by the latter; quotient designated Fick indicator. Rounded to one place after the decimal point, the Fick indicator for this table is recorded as 4.7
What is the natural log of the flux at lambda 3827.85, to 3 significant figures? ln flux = 3.80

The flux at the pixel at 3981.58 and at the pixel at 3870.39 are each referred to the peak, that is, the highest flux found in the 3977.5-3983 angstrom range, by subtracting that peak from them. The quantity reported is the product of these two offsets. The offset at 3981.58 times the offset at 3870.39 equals 4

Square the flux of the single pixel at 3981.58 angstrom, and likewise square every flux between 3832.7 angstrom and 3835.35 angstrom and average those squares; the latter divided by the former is 1.25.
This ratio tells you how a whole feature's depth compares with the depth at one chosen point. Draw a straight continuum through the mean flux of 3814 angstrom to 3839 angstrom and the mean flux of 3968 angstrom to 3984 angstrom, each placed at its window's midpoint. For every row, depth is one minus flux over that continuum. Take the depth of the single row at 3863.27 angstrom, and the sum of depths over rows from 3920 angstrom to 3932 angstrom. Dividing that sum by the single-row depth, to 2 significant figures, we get 16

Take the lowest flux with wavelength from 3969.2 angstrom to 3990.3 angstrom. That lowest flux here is 35.68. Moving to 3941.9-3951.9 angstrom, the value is 33.31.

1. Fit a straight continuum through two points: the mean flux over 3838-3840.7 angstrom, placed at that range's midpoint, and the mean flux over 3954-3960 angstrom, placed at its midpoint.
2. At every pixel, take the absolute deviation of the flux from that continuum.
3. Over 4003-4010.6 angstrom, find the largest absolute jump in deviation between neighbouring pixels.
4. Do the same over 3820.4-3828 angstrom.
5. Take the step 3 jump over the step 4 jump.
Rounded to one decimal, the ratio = 1.1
